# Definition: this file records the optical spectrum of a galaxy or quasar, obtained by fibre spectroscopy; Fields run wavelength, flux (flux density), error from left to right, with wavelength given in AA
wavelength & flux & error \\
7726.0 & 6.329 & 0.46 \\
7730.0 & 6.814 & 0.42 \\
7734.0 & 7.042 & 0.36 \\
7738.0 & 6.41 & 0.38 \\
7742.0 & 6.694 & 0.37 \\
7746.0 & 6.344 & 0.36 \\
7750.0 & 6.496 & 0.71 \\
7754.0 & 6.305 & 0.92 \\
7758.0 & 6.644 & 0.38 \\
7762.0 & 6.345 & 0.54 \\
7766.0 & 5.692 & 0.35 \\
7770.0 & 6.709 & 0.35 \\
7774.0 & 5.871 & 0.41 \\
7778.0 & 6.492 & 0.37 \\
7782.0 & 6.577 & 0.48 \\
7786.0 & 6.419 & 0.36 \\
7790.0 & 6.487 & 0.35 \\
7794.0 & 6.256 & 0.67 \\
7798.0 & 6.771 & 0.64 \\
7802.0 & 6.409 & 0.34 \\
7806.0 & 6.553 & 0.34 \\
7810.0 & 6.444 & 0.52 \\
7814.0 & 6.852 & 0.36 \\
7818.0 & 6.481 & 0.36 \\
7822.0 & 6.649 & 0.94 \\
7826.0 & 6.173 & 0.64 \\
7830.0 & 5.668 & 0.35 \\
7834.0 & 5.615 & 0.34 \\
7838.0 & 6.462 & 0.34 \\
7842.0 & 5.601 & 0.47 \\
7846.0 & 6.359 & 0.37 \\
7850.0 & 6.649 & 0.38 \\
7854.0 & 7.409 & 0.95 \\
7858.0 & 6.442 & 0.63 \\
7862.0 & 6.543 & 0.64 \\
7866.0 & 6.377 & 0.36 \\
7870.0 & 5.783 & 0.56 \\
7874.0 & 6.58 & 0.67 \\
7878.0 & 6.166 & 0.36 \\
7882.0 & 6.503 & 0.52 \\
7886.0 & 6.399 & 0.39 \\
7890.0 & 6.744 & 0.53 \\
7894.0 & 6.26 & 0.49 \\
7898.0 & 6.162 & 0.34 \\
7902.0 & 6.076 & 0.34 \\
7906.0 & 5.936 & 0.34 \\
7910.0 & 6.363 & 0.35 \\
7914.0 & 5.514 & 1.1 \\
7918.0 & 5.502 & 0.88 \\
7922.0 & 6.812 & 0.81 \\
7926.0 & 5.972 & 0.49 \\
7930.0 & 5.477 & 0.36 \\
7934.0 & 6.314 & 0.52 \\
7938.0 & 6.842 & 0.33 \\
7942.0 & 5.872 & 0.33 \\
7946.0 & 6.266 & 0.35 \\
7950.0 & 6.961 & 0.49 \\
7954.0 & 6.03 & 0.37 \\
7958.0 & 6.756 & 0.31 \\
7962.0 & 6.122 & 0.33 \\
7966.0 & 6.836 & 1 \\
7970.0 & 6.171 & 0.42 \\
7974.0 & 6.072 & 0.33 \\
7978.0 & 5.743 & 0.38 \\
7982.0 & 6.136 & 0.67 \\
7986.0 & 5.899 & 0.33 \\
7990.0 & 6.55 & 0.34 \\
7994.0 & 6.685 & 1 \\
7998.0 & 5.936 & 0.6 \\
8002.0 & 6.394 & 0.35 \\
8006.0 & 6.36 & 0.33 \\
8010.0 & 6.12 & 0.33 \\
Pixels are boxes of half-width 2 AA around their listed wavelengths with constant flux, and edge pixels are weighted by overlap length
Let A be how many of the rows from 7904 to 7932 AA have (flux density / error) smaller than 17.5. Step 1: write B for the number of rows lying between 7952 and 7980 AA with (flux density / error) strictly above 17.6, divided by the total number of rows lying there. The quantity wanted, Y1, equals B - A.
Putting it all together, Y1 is -5.6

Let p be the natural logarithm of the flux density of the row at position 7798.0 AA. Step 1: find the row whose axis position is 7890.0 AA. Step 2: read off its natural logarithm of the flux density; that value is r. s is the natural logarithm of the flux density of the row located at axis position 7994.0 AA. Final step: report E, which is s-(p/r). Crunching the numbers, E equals 0.90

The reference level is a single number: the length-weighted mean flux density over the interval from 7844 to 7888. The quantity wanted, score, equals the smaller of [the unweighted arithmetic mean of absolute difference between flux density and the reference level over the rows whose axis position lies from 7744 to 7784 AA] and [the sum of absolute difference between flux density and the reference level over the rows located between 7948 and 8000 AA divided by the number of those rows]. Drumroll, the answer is 0.24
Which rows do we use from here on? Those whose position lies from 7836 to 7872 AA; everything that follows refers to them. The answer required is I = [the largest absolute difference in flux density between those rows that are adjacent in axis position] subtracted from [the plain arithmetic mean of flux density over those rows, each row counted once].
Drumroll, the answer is 5.44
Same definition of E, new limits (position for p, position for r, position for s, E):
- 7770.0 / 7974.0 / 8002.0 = 0.80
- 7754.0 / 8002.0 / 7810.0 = 0.87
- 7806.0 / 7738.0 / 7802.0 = 0.85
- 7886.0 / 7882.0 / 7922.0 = 0.93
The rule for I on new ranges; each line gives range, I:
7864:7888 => 5.50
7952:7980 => 5.52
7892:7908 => 5.97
